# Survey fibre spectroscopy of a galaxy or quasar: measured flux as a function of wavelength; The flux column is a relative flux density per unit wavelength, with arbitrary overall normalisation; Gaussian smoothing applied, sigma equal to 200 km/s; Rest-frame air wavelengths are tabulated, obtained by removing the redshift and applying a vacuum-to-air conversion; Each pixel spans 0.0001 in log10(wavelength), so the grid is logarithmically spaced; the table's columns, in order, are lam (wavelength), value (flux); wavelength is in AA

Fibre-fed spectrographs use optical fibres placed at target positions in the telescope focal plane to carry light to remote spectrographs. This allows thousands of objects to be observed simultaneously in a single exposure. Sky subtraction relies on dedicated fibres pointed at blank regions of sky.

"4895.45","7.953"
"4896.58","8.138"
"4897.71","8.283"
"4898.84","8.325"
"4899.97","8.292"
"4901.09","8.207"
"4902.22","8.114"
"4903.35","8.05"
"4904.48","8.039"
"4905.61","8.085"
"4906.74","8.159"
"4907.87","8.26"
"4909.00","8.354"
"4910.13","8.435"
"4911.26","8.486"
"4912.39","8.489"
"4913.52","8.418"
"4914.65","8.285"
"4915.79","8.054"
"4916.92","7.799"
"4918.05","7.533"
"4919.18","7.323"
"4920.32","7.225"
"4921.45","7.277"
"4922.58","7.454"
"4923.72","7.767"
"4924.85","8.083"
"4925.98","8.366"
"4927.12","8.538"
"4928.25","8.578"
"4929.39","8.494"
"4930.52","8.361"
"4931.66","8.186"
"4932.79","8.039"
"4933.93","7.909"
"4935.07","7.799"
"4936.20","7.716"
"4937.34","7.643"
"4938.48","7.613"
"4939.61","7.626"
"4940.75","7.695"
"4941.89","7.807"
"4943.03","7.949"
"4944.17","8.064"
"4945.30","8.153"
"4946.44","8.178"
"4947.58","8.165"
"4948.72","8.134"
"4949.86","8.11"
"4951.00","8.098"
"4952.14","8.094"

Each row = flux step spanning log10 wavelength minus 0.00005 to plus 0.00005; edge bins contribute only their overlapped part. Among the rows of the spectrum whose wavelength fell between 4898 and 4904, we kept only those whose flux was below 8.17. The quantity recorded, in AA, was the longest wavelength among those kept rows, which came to 4903.35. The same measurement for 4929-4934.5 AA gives 4933.93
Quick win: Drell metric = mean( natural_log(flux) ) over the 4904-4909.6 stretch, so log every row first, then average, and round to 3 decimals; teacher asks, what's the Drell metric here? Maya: 2.102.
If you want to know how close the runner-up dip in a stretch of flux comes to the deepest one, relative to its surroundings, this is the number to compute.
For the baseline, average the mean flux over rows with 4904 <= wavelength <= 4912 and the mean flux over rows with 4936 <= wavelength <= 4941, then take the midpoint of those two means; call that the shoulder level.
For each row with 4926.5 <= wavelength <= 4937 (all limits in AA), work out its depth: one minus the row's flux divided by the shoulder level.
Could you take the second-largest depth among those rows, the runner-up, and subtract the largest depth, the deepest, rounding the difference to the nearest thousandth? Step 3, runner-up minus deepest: -0.010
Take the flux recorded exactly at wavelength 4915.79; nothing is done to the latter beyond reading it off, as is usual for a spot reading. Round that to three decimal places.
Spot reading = 8.054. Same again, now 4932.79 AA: 8.039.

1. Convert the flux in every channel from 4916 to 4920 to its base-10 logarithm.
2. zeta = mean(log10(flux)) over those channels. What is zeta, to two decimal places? 0.88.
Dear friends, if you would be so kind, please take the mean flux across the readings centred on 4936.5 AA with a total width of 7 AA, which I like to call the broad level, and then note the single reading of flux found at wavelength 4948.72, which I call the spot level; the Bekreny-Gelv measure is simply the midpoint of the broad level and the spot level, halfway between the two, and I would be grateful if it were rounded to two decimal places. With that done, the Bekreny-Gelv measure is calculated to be 7.93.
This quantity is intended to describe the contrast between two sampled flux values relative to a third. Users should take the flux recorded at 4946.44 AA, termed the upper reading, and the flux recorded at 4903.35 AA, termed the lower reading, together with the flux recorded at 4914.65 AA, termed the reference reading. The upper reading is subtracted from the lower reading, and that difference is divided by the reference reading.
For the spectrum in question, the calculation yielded -0.015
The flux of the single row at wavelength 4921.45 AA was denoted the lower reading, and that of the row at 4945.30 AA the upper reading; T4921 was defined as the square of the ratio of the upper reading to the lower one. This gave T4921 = 1.26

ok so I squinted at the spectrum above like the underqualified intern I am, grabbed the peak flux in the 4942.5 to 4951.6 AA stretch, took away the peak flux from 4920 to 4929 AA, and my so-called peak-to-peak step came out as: -0.40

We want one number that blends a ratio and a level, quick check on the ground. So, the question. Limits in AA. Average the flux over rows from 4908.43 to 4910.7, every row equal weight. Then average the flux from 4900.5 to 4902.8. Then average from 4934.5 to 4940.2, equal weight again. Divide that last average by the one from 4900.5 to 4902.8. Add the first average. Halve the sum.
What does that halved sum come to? 4.7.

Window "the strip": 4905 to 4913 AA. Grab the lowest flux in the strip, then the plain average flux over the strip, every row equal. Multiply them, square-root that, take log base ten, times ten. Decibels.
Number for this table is 9.14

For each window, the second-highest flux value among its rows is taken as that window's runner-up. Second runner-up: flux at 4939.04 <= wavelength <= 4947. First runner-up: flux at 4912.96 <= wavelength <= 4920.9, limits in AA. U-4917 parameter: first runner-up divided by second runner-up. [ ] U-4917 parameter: 1.02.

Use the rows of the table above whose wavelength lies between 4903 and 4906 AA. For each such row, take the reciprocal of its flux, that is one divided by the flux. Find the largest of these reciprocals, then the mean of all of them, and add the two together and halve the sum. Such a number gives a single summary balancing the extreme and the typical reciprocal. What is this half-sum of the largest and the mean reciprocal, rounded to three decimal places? 0.124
